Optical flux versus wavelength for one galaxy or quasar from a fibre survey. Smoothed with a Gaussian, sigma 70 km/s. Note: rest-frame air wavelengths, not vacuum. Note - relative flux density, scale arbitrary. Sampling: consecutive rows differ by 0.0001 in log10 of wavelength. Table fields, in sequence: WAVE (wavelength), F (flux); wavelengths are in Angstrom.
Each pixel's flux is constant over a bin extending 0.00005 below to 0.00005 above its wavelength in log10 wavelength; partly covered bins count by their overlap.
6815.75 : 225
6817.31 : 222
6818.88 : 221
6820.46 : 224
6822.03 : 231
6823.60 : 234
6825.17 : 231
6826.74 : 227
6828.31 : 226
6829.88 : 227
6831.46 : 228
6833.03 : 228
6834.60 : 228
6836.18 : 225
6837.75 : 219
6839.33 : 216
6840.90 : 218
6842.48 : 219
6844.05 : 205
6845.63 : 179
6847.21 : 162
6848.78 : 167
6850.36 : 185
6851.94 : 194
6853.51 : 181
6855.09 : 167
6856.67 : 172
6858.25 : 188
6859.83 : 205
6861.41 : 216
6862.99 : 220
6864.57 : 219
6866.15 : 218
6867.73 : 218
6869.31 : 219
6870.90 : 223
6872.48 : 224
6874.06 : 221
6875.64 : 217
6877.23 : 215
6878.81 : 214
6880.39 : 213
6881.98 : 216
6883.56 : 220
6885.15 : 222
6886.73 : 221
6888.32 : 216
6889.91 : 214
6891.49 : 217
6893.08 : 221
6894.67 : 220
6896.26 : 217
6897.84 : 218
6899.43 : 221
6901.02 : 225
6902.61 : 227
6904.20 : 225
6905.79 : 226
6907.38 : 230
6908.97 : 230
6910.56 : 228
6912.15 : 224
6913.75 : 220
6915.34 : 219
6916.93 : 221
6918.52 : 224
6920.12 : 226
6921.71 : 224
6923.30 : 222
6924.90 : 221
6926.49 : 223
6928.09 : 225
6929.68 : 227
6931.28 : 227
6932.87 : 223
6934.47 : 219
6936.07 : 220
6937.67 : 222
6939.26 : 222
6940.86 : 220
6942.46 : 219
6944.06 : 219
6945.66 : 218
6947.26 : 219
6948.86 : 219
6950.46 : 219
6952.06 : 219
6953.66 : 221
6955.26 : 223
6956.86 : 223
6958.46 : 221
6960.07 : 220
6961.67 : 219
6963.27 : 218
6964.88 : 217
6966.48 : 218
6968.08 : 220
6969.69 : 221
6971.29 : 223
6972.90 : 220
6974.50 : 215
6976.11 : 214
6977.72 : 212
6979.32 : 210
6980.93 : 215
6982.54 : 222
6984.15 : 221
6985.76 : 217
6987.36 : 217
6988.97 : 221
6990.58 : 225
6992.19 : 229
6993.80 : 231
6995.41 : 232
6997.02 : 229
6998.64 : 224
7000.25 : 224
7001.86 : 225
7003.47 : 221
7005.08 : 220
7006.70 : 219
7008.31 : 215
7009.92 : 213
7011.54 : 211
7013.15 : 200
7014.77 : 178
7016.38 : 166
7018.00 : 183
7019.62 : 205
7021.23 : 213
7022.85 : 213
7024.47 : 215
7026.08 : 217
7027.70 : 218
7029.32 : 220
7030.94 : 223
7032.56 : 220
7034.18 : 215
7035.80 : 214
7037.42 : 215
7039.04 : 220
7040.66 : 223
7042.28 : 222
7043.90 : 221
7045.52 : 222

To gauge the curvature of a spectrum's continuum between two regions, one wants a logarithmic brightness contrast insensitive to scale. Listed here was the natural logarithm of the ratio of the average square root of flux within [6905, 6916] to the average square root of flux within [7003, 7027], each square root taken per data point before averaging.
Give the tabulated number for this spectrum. 0.046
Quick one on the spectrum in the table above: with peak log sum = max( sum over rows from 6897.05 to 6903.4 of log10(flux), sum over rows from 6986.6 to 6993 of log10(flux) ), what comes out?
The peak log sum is 9.39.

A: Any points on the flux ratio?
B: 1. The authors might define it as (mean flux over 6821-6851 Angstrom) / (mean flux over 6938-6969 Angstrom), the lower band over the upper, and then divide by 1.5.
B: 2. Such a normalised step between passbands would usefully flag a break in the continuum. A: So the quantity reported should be 0.648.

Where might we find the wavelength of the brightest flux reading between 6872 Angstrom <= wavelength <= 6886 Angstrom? 6872.48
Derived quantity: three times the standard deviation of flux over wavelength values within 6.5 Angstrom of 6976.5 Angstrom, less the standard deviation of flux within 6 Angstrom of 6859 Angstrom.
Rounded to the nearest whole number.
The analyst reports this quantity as -7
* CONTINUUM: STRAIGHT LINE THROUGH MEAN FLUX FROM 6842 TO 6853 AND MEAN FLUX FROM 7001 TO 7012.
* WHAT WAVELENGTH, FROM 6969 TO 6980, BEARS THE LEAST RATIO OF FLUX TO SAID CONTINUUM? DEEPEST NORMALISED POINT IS 6979.32 Angstrom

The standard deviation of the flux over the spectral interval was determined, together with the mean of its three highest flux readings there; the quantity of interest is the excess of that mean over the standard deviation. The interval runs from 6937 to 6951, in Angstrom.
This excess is 220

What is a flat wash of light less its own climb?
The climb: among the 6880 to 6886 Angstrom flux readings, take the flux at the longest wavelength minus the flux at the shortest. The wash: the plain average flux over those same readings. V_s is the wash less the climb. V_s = 209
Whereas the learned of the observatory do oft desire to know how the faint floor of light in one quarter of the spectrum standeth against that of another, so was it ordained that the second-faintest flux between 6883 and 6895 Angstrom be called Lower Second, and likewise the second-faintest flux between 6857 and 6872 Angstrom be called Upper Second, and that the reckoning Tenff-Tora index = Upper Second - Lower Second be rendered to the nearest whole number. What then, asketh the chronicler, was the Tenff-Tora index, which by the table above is -11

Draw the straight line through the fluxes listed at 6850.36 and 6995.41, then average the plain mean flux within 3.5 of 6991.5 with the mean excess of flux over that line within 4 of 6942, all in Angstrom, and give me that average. 116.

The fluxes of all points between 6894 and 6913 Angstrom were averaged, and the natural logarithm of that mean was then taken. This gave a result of 5.41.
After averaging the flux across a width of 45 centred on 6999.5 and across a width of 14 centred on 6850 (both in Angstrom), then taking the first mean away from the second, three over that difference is -0.09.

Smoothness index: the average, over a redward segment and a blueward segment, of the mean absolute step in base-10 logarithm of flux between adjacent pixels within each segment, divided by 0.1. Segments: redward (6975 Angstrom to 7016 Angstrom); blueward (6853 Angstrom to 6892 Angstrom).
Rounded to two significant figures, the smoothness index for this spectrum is 0.088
